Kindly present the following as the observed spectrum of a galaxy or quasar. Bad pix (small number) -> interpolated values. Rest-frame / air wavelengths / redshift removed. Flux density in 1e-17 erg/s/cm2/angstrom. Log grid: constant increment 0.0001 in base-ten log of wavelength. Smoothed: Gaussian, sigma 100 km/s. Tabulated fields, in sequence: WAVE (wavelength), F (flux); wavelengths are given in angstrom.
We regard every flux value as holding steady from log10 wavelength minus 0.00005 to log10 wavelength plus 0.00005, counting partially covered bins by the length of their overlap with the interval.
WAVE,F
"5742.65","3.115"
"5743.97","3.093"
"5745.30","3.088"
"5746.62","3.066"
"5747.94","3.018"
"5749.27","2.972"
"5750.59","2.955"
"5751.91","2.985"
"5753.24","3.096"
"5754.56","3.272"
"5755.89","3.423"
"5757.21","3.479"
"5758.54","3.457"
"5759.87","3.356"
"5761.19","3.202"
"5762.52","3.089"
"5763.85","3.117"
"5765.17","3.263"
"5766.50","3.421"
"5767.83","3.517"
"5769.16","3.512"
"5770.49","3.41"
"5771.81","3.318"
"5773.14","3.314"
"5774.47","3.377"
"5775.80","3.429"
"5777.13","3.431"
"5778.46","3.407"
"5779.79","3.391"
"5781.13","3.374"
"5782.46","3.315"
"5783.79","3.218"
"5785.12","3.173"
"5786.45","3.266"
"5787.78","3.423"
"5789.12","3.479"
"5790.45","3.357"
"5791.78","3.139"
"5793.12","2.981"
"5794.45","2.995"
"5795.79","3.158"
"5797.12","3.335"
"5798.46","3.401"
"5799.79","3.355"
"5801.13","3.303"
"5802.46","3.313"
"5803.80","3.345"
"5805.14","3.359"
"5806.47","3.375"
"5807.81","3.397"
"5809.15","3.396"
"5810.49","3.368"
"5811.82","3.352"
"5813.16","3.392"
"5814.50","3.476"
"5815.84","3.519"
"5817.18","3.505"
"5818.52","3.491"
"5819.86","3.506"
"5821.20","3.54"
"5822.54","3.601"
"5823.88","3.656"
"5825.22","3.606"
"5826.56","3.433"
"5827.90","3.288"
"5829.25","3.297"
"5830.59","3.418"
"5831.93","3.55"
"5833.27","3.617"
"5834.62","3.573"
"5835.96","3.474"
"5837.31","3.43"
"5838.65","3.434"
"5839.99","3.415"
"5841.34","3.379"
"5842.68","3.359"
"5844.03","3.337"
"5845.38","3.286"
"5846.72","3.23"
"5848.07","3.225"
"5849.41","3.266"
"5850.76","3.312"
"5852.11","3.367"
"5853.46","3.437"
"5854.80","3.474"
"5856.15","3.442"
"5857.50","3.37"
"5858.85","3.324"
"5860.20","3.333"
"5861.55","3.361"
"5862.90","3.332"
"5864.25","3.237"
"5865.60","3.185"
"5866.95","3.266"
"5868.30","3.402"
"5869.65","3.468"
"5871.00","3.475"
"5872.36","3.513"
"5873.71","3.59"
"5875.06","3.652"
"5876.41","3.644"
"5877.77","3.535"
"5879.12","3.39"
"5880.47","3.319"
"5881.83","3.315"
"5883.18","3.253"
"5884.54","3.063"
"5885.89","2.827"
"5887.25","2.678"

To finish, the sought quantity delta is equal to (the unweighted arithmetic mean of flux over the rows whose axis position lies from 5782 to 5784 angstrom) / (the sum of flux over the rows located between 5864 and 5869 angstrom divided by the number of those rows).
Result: 1.00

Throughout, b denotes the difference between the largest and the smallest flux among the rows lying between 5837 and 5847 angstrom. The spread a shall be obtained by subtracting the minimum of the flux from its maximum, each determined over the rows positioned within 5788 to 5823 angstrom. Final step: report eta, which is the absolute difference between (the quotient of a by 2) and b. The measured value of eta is 0.11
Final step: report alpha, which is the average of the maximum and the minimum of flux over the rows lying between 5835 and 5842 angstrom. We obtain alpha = 3.43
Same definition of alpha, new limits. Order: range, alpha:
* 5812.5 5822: 3.47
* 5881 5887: 3.07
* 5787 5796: 3.23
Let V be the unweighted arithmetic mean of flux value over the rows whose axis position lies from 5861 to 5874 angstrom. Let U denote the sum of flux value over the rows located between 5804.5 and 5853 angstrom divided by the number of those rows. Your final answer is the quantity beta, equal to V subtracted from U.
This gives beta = 0.040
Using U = 3.42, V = 3.38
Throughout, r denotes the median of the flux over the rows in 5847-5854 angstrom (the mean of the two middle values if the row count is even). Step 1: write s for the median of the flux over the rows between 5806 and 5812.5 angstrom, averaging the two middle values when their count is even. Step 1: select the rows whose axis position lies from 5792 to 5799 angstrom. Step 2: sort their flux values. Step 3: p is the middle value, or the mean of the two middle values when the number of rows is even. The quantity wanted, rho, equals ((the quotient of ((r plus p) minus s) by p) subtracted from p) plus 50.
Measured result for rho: 52.2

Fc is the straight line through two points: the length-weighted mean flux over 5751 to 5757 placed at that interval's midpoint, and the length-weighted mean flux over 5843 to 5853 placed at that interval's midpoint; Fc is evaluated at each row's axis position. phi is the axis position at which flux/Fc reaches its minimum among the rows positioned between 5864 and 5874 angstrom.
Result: 5865.60 angstrom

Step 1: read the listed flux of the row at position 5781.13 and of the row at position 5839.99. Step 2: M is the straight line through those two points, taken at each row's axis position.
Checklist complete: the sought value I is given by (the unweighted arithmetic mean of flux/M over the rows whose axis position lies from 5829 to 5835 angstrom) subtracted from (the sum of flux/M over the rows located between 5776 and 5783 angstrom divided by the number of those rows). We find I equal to -0.02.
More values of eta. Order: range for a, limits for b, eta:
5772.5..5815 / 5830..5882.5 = 0.22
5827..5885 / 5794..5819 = 0.23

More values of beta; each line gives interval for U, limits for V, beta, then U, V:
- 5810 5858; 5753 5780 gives 0.082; 3.43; 3.35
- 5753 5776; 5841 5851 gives 0.037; 3.34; 3.30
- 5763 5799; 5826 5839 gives -0.136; 3.32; 3.45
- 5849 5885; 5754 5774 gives 0.039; 3.38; 3.34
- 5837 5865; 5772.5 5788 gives 0.007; 3.35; 3.34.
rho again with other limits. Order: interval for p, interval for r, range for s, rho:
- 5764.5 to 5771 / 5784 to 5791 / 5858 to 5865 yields 52.4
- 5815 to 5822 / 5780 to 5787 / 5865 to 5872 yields 52.5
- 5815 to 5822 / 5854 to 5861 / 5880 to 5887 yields 52.5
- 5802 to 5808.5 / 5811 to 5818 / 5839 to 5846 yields 52.3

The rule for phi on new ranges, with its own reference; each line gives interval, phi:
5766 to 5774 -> 5773.14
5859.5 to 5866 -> 5865.60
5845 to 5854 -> 5848.07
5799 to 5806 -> 5801.13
